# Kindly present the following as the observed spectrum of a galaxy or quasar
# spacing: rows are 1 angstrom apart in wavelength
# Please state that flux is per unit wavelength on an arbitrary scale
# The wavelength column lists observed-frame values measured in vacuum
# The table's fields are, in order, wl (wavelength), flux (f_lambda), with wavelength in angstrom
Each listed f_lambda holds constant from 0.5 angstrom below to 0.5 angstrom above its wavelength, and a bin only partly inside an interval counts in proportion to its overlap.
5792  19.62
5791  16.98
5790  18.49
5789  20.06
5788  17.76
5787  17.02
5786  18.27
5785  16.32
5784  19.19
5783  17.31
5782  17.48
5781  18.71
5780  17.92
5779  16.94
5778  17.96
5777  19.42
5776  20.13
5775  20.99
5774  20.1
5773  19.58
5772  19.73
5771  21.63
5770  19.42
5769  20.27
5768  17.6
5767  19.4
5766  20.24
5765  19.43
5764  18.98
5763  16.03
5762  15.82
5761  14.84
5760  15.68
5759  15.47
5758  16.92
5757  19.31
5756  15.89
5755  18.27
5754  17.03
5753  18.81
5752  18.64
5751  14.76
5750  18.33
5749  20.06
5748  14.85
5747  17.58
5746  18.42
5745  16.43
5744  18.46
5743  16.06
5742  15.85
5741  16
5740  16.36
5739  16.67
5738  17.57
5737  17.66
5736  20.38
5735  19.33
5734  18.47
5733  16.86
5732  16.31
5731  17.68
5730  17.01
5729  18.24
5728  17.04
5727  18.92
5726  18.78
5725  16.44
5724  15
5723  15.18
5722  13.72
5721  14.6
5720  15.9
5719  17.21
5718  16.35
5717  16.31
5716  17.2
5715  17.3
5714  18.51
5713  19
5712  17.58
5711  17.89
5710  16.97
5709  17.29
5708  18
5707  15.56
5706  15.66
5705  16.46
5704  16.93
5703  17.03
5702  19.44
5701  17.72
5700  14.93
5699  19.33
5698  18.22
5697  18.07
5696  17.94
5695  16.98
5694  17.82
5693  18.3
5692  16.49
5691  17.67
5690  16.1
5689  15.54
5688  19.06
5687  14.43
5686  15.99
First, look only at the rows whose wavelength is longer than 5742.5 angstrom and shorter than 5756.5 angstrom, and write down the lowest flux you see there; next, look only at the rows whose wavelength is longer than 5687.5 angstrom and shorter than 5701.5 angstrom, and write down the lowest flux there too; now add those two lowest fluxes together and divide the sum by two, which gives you 14.8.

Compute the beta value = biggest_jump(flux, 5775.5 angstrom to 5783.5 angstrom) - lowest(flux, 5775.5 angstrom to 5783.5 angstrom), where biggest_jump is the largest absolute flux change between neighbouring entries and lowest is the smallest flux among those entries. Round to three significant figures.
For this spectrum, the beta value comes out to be -15.5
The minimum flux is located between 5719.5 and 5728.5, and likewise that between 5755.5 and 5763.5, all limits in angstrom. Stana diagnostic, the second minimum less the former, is 1.1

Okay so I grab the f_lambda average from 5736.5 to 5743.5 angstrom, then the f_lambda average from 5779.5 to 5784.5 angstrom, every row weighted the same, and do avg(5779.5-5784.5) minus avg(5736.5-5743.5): 1.5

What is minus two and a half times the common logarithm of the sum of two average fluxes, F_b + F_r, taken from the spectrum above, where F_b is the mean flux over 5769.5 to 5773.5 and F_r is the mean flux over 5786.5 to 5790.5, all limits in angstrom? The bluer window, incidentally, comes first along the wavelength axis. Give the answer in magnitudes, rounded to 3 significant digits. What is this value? -3.96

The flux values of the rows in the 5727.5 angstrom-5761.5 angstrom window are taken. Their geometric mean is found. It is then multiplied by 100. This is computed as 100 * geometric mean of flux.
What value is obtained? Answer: 1721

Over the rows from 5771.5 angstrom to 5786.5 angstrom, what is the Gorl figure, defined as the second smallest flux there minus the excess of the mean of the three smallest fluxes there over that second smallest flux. 17.0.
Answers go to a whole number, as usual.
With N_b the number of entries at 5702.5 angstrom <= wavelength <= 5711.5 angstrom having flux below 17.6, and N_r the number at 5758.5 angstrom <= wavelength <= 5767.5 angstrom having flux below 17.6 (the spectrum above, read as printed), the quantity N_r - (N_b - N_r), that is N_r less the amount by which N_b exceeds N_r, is 3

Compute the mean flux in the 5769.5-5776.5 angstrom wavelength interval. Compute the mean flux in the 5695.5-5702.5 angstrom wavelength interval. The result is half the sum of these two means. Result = 19.1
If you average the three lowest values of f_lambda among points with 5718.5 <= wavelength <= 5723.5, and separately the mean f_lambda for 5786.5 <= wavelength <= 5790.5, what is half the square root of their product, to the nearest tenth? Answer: 8.2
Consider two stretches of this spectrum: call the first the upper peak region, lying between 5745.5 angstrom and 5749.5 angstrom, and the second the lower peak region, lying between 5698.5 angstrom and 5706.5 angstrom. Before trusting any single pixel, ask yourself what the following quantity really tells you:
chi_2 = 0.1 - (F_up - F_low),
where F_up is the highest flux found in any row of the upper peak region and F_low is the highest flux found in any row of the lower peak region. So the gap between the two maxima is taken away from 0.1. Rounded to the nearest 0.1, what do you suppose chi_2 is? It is -0.5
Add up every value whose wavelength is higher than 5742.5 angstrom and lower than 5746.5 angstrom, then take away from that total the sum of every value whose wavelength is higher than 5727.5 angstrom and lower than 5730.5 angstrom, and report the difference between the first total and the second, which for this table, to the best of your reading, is 17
